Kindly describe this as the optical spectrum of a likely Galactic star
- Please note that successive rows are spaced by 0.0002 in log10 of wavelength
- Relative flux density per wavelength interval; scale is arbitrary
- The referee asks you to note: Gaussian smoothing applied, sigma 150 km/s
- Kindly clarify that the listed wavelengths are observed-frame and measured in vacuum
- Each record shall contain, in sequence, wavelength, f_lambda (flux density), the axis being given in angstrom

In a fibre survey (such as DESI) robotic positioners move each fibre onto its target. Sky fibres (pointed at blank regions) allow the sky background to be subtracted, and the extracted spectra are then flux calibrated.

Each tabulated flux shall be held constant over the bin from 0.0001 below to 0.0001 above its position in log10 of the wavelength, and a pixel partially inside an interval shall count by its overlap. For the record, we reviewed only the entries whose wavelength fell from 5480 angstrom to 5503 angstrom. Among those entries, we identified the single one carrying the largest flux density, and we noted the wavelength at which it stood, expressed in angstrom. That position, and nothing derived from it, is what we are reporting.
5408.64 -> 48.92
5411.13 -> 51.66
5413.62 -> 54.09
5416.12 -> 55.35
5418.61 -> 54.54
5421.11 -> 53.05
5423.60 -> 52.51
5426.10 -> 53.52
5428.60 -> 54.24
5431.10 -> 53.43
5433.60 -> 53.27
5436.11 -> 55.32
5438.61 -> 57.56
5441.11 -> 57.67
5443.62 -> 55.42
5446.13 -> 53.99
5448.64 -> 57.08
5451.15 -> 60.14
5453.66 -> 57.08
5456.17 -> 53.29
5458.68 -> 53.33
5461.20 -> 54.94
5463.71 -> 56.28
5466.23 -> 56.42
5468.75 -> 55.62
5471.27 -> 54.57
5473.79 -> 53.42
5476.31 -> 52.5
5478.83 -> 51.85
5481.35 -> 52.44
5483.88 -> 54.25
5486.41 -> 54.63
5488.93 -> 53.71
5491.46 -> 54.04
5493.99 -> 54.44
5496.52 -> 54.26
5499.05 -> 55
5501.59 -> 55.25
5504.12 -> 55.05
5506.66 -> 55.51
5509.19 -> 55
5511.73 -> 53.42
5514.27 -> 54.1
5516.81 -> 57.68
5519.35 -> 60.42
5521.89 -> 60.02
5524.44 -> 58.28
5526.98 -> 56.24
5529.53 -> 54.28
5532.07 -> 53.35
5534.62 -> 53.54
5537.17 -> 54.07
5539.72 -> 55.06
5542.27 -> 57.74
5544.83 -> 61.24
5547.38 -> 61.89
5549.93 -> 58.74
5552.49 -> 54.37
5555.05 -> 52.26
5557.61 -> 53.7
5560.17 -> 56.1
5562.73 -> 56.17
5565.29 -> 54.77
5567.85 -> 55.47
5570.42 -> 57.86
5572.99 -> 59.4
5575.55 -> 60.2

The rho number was 5501.59 angstrom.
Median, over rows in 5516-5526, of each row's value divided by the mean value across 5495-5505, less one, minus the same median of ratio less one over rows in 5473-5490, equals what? 0.10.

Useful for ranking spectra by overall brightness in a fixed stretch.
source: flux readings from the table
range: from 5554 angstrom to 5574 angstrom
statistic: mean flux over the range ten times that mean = 557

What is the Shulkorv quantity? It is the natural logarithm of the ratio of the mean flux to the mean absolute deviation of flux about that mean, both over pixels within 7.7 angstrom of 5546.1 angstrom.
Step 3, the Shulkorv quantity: 3.17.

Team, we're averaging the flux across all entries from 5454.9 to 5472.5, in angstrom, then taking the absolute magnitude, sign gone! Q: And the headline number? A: 54.9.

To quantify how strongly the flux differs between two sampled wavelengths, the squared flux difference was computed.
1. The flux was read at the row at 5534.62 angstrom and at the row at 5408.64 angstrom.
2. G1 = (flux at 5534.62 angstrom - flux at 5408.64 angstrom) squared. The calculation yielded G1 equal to 21.3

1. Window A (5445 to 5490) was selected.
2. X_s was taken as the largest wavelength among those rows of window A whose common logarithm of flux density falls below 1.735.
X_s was 5488.93 angstrom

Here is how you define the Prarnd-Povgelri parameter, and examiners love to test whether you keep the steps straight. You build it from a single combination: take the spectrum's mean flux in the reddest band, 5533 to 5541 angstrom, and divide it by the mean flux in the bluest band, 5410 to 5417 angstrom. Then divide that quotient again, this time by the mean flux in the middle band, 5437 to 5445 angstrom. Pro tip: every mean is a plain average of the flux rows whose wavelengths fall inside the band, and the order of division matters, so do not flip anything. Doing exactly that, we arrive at 0.0178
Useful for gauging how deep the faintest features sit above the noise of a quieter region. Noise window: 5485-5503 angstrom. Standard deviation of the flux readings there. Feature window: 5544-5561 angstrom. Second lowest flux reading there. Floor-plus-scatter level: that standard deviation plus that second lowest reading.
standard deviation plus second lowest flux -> 54.2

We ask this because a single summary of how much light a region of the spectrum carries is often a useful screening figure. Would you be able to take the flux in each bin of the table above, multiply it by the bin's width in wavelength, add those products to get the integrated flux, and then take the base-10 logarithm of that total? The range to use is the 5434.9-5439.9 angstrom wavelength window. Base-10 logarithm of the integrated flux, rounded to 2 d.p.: 2.45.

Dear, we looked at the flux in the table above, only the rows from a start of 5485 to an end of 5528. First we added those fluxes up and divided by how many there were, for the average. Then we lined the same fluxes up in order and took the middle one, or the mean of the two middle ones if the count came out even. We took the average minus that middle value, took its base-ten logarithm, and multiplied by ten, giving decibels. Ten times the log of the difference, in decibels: -1.5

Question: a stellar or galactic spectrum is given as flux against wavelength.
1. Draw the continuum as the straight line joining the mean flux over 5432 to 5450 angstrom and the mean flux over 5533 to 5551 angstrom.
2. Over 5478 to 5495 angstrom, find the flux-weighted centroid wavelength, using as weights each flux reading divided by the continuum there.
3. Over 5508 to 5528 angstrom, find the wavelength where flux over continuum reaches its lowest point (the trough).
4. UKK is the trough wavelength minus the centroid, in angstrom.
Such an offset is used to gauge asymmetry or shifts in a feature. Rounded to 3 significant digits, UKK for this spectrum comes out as 25.3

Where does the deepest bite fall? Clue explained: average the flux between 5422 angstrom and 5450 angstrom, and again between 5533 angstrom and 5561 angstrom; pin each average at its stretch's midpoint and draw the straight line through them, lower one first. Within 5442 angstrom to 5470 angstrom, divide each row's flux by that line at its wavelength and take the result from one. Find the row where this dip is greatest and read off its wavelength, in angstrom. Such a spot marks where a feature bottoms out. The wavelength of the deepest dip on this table 5456.17 angstrom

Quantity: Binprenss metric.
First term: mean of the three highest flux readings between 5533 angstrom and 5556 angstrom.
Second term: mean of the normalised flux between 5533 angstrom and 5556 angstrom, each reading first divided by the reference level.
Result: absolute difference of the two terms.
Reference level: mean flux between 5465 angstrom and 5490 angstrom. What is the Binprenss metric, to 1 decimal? 59.6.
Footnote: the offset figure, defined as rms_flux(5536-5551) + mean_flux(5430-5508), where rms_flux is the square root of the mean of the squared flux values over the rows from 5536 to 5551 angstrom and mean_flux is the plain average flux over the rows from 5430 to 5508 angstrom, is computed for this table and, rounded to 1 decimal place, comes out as 113.1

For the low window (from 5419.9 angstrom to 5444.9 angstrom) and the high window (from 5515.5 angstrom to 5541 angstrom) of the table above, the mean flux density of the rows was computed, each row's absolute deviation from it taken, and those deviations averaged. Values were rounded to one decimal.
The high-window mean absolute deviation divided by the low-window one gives 1.5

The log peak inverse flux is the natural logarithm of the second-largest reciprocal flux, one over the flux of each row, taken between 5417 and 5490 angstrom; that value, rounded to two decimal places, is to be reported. -3.96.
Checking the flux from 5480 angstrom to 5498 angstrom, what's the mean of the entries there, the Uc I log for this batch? 54.0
